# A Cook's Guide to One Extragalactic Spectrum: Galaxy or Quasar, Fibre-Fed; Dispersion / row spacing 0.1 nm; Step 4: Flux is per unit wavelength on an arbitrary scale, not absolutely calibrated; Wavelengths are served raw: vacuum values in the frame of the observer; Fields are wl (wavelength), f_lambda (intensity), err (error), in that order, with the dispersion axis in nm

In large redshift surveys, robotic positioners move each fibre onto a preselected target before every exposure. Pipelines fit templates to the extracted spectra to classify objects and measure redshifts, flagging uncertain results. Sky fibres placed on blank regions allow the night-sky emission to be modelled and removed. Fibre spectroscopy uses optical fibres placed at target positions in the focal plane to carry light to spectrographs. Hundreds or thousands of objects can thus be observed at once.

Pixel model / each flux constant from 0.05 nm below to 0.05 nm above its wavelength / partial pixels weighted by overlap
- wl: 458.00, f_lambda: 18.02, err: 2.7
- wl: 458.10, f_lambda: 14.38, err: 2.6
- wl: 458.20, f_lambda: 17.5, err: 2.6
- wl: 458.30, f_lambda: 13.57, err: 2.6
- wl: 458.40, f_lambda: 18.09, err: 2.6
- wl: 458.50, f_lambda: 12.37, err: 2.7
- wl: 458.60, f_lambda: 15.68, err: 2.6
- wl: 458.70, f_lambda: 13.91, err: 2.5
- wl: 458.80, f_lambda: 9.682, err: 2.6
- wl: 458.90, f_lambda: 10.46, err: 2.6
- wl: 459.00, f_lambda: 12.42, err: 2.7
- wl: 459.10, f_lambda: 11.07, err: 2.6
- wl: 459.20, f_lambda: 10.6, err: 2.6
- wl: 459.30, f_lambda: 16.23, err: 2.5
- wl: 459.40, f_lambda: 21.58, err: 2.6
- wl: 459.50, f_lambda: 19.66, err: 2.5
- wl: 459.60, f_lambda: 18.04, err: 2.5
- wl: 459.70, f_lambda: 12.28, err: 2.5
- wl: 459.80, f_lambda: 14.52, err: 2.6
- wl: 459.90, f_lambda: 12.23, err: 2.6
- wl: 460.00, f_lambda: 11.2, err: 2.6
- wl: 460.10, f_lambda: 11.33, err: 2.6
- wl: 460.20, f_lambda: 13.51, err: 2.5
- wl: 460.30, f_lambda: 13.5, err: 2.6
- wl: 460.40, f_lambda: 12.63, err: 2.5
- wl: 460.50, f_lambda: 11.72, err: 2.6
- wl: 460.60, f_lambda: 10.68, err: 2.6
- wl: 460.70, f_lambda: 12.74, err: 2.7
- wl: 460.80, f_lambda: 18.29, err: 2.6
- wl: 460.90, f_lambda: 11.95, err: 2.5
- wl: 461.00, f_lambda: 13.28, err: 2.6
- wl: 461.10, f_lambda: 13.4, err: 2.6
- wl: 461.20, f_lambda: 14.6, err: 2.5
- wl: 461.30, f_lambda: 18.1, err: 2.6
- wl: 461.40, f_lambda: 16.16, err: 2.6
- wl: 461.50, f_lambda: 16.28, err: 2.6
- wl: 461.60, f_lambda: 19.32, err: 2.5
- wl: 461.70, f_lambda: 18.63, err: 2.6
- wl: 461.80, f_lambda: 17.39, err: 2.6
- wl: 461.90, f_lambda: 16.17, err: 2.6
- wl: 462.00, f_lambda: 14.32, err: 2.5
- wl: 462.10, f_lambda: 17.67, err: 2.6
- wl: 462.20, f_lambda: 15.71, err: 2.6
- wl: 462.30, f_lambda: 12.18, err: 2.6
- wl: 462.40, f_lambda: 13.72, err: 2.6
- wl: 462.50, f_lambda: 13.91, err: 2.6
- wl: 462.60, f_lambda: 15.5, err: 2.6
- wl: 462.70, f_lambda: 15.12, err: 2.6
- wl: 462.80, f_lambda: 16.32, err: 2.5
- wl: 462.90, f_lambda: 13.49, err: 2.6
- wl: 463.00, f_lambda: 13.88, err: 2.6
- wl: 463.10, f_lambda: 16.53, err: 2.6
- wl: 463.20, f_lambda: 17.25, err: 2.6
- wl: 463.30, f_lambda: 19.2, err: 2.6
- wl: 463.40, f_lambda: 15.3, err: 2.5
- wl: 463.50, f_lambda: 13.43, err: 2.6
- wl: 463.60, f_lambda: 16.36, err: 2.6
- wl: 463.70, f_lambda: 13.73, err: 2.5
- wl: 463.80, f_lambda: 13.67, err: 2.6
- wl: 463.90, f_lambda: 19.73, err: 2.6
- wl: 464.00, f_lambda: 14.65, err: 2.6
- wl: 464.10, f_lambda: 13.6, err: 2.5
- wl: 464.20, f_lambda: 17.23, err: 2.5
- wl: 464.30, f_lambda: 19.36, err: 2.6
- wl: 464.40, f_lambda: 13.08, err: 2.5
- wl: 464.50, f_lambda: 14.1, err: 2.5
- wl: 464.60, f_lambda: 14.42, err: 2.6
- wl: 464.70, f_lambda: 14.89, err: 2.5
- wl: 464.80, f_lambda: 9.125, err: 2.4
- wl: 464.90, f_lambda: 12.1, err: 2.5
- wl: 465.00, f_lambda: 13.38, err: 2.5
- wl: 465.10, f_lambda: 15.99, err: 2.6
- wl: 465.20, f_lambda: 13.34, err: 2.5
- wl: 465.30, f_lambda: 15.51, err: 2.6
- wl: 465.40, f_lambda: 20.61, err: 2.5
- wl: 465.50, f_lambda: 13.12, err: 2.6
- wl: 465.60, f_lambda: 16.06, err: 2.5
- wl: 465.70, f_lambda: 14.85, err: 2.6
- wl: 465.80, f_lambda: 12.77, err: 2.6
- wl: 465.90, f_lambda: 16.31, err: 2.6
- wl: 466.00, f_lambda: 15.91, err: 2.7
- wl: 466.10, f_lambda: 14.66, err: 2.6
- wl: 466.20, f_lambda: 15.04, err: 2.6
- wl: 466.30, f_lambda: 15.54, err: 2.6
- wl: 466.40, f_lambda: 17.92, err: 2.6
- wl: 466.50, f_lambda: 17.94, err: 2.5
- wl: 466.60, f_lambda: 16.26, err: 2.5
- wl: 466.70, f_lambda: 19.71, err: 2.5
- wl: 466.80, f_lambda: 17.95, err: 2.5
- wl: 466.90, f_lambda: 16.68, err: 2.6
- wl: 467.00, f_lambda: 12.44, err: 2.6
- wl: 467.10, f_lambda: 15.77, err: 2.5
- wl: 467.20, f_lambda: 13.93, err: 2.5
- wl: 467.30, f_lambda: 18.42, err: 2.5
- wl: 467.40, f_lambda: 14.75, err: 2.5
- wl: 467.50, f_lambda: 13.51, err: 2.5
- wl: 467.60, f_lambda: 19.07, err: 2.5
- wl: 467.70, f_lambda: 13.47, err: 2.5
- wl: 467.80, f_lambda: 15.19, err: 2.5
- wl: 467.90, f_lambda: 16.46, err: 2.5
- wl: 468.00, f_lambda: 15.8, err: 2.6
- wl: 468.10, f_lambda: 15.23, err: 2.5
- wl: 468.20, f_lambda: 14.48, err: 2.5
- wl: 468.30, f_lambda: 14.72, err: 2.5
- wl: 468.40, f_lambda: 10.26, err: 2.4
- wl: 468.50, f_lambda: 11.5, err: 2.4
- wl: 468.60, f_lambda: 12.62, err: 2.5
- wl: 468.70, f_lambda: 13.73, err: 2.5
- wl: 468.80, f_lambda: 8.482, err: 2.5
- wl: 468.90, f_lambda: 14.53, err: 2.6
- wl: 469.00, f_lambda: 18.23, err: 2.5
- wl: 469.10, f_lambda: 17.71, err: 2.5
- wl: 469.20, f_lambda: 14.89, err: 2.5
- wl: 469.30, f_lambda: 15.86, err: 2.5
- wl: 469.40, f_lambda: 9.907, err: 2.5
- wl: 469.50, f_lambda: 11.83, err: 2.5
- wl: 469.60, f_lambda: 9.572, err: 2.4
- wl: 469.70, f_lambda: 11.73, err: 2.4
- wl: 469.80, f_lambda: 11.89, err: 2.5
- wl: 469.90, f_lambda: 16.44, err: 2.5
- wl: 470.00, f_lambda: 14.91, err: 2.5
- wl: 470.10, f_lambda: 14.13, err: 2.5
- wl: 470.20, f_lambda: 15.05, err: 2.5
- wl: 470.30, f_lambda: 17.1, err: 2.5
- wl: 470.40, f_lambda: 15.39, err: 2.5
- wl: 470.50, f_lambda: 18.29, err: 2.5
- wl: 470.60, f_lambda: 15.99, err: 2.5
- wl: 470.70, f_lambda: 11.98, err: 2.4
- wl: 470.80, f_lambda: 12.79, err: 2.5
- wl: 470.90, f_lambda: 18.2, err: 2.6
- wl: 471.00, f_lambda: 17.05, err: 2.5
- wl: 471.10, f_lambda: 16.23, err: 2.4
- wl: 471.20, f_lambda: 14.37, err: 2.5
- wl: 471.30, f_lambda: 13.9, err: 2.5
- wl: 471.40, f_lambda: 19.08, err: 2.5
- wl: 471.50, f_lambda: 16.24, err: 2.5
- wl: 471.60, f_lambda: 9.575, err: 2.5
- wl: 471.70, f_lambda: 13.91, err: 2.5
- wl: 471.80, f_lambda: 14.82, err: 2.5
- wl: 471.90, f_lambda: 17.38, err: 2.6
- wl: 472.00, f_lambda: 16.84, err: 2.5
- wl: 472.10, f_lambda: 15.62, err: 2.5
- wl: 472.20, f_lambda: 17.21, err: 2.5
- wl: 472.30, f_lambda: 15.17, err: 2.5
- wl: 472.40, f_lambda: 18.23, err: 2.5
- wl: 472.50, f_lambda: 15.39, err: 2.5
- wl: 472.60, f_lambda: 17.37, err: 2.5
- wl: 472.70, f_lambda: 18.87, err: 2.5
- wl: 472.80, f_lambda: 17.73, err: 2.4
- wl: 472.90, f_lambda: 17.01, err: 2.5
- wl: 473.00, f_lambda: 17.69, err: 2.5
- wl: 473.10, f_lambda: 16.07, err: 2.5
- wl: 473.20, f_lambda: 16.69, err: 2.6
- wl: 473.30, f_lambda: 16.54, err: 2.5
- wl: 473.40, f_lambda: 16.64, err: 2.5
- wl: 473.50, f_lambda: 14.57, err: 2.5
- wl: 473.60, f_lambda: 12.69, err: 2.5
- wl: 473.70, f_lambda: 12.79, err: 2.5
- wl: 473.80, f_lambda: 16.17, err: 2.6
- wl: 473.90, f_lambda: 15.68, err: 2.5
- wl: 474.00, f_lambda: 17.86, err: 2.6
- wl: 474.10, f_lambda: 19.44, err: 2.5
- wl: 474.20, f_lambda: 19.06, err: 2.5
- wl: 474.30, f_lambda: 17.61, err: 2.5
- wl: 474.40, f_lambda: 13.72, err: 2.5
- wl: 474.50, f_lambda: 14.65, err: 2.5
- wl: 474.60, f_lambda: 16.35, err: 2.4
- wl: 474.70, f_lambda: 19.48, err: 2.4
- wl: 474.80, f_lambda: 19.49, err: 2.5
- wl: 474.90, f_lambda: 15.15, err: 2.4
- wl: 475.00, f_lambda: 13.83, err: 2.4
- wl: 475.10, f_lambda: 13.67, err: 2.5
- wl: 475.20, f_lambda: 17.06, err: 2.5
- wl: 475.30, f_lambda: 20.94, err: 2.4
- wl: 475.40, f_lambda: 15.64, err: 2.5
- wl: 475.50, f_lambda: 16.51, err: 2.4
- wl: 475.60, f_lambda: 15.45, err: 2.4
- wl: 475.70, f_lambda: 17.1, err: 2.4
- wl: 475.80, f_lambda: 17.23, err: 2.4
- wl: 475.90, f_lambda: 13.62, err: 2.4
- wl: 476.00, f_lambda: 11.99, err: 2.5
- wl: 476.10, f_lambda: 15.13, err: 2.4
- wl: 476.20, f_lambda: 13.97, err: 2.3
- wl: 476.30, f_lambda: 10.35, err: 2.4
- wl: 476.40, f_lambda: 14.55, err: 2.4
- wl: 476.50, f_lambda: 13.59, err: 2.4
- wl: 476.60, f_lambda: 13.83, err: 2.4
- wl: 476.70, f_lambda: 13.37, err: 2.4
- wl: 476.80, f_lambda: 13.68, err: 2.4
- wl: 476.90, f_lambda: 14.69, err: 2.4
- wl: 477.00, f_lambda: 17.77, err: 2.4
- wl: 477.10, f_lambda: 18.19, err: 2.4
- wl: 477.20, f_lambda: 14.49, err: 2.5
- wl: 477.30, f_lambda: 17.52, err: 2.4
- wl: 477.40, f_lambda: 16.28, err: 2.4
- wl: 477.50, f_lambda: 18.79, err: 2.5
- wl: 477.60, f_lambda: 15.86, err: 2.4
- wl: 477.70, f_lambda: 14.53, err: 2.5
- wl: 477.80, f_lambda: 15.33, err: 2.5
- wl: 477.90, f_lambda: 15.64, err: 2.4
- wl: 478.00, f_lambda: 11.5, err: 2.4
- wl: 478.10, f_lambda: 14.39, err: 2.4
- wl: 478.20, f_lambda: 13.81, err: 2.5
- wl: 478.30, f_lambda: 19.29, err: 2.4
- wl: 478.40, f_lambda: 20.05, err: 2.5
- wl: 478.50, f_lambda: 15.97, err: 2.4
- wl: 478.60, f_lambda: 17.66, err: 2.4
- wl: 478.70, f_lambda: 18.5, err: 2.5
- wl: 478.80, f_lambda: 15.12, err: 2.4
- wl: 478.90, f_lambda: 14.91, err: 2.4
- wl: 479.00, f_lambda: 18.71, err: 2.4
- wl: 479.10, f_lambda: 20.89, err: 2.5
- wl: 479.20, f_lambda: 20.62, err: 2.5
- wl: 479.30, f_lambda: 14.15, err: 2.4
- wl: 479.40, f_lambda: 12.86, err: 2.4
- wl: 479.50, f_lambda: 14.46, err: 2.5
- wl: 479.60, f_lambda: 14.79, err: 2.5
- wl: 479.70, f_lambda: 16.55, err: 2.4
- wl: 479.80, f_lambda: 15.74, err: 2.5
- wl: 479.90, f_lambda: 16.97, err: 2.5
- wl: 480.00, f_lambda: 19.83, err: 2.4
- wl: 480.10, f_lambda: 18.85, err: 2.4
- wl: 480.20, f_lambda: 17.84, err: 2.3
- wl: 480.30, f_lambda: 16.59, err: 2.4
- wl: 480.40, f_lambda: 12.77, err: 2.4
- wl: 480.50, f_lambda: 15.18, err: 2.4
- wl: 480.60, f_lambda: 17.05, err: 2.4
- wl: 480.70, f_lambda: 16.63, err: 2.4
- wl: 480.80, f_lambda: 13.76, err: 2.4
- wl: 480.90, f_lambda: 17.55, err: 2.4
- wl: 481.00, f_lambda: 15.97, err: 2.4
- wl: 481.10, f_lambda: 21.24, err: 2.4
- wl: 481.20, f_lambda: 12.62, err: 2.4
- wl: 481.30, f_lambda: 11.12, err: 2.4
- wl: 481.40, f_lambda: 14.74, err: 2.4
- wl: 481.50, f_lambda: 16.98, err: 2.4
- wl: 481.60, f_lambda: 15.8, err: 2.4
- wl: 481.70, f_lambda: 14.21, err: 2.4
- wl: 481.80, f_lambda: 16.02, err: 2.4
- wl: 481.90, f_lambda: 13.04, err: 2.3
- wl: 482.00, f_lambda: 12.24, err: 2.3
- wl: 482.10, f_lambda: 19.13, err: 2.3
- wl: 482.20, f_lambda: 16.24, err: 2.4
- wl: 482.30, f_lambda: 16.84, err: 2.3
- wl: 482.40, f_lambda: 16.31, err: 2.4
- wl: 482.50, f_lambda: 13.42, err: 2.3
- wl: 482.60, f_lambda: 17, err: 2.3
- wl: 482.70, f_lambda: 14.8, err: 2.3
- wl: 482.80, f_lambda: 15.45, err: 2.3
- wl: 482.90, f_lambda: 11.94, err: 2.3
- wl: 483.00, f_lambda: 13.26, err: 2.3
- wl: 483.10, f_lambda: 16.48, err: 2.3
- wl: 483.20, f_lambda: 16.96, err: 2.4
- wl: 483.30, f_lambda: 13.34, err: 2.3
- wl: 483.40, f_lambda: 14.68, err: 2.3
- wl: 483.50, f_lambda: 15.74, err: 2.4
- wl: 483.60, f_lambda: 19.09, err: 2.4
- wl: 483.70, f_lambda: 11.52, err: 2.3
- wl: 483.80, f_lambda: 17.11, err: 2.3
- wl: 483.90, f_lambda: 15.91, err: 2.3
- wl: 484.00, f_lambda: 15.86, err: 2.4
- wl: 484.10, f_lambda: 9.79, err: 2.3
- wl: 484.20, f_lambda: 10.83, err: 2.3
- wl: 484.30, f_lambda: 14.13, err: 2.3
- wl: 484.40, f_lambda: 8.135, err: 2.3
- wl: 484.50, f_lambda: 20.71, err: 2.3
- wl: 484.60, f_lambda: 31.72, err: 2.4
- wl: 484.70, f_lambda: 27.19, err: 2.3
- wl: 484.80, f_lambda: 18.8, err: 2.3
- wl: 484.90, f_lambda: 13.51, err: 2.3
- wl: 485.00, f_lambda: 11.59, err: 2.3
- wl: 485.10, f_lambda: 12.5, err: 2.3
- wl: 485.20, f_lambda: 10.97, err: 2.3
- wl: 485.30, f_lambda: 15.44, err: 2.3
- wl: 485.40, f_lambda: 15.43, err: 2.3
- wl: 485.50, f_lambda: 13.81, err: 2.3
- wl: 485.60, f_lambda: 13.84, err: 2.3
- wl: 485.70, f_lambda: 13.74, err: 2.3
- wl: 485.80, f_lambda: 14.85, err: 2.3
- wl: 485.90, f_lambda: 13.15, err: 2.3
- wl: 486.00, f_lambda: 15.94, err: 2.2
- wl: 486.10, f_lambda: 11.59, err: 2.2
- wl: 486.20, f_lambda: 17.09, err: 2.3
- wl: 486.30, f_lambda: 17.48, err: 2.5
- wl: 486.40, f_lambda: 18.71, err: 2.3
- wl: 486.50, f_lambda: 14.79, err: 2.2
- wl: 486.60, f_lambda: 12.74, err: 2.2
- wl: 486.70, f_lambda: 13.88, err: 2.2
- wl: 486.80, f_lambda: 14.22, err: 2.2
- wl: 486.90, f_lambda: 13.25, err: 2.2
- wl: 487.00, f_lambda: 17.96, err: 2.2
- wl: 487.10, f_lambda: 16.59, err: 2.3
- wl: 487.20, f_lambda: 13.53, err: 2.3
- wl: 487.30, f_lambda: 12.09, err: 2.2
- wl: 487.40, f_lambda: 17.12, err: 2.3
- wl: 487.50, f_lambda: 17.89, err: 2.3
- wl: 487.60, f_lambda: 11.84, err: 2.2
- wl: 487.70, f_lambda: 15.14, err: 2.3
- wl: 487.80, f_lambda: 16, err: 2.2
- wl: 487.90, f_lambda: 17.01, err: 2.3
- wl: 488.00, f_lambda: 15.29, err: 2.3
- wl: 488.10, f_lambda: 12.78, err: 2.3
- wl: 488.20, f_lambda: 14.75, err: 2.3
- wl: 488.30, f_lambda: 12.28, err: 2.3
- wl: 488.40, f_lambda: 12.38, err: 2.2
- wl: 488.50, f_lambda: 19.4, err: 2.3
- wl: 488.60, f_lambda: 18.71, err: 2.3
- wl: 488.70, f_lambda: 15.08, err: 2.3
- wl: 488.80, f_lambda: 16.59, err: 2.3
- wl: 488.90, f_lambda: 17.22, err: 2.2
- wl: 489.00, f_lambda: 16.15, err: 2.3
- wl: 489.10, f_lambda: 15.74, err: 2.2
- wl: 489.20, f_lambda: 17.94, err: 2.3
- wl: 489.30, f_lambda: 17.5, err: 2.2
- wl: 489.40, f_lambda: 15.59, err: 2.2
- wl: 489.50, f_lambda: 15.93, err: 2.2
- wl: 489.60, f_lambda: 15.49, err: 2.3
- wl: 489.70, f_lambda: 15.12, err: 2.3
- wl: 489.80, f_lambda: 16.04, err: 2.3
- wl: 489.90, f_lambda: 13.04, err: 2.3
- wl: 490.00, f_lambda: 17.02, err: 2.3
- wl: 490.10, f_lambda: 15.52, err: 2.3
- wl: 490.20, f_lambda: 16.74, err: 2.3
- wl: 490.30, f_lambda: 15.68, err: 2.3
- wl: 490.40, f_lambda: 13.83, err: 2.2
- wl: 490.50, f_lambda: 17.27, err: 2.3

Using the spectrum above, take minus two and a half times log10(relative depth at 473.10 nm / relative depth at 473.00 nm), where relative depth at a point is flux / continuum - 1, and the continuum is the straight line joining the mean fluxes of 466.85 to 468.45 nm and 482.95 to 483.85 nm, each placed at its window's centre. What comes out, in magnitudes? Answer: 1.1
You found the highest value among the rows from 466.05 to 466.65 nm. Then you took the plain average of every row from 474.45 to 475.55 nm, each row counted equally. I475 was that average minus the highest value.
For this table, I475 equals -1.3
